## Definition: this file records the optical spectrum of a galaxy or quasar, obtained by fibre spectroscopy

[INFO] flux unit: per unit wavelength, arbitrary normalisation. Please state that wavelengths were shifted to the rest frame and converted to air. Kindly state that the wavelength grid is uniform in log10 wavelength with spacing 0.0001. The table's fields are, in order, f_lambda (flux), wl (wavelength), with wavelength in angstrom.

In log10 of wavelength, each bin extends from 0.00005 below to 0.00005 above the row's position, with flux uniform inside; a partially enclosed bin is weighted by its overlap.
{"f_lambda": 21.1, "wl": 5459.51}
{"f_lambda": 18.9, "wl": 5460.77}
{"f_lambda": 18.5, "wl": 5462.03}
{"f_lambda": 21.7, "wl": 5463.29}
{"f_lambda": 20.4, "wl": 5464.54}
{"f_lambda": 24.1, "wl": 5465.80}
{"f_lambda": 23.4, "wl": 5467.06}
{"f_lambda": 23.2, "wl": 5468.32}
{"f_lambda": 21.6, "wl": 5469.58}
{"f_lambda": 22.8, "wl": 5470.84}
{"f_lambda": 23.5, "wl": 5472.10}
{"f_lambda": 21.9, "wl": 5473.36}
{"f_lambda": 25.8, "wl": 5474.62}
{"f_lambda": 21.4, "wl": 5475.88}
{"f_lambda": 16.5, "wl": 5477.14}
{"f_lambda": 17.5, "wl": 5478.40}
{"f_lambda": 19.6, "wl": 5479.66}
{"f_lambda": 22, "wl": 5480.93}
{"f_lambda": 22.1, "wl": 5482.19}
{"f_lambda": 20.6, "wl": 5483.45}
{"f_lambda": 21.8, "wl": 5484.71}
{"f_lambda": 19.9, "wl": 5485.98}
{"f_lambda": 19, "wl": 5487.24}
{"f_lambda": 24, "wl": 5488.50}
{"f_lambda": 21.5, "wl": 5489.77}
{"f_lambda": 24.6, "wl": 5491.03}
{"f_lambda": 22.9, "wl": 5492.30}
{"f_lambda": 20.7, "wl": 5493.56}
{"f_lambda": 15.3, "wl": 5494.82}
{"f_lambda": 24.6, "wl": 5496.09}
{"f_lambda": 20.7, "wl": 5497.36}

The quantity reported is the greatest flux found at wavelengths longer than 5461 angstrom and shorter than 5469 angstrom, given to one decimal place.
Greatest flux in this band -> 24.1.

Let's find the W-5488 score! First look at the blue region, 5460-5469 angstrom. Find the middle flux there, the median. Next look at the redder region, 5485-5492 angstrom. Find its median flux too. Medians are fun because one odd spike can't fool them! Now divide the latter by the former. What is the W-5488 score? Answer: 0.99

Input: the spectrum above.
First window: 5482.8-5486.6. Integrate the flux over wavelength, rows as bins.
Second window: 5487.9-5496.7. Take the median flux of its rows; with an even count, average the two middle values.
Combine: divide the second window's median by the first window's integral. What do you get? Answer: 0.29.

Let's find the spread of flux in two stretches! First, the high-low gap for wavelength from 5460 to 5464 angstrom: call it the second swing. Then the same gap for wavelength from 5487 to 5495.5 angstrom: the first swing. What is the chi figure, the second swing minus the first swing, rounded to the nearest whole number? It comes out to -6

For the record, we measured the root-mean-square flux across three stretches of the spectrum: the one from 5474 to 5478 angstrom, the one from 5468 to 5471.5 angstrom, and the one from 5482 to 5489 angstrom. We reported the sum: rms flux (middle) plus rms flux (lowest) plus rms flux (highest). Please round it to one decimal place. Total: 65.4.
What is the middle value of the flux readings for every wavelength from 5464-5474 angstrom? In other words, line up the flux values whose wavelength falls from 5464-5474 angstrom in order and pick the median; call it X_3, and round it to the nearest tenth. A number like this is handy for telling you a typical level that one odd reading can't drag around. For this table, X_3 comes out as 23.0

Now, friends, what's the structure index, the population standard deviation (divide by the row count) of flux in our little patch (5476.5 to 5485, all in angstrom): 2.09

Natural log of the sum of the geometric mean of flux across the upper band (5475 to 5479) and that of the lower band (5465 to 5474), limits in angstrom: 3.72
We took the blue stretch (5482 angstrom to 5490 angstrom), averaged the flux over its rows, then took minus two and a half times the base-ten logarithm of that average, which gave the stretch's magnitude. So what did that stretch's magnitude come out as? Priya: -3.32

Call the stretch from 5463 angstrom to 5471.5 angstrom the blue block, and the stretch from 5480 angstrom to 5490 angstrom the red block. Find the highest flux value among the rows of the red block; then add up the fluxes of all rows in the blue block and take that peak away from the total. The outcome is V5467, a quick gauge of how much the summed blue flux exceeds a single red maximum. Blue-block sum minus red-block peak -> 133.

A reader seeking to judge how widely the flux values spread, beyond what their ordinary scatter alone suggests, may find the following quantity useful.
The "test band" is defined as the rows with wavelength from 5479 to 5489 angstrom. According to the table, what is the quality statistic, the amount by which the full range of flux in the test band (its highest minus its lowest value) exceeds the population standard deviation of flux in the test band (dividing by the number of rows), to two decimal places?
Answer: 3.46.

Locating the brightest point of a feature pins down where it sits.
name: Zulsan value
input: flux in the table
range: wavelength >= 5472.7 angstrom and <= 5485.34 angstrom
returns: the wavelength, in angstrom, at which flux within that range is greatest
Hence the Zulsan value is 5474.62 angstrom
